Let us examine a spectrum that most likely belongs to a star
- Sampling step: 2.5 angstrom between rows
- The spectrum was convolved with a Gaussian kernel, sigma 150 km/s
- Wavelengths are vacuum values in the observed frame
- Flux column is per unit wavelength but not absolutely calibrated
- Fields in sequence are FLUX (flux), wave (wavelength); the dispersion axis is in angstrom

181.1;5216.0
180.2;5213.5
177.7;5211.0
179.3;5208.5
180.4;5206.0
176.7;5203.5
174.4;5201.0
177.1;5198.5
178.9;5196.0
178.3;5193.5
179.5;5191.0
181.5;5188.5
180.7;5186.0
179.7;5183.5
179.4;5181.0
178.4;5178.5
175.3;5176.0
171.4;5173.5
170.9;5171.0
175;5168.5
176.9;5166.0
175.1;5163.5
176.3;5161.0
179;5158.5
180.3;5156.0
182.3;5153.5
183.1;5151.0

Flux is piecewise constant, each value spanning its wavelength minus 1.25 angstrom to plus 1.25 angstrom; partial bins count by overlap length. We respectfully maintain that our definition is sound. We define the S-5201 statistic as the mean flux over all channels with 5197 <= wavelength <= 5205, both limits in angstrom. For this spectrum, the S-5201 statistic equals 176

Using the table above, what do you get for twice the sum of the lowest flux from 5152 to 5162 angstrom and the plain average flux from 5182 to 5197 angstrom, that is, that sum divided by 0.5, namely 712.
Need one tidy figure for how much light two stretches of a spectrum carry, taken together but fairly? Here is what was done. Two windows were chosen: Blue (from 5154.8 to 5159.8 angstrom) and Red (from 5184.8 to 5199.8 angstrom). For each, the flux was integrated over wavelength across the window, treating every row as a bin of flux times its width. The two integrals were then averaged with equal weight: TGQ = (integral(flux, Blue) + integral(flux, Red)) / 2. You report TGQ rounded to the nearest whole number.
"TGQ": 1794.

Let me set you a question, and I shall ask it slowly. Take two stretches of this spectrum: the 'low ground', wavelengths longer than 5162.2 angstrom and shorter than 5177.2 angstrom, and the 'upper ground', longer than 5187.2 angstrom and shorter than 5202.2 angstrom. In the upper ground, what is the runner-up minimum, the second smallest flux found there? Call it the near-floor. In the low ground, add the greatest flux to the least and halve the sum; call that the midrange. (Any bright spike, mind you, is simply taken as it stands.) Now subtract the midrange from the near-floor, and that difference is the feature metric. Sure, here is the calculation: 3.2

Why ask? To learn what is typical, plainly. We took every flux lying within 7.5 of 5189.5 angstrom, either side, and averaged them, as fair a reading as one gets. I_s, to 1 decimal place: 179.8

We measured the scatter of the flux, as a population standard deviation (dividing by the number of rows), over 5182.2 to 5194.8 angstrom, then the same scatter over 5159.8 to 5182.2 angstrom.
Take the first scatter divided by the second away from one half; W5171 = 0.093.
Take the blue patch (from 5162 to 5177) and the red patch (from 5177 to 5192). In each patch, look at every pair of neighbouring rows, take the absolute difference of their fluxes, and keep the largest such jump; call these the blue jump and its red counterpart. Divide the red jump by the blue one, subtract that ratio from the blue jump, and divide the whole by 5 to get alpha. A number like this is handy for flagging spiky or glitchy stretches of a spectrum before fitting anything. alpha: 0.72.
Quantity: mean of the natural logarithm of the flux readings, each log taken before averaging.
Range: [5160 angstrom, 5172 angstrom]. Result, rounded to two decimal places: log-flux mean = 5.16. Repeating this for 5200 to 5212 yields 5.18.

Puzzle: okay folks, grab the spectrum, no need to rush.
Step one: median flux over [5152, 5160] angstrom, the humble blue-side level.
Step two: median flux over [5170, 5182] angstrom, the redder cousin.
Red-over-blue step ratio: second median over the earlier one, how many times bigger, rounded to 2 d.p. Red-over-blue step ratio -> 0.97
